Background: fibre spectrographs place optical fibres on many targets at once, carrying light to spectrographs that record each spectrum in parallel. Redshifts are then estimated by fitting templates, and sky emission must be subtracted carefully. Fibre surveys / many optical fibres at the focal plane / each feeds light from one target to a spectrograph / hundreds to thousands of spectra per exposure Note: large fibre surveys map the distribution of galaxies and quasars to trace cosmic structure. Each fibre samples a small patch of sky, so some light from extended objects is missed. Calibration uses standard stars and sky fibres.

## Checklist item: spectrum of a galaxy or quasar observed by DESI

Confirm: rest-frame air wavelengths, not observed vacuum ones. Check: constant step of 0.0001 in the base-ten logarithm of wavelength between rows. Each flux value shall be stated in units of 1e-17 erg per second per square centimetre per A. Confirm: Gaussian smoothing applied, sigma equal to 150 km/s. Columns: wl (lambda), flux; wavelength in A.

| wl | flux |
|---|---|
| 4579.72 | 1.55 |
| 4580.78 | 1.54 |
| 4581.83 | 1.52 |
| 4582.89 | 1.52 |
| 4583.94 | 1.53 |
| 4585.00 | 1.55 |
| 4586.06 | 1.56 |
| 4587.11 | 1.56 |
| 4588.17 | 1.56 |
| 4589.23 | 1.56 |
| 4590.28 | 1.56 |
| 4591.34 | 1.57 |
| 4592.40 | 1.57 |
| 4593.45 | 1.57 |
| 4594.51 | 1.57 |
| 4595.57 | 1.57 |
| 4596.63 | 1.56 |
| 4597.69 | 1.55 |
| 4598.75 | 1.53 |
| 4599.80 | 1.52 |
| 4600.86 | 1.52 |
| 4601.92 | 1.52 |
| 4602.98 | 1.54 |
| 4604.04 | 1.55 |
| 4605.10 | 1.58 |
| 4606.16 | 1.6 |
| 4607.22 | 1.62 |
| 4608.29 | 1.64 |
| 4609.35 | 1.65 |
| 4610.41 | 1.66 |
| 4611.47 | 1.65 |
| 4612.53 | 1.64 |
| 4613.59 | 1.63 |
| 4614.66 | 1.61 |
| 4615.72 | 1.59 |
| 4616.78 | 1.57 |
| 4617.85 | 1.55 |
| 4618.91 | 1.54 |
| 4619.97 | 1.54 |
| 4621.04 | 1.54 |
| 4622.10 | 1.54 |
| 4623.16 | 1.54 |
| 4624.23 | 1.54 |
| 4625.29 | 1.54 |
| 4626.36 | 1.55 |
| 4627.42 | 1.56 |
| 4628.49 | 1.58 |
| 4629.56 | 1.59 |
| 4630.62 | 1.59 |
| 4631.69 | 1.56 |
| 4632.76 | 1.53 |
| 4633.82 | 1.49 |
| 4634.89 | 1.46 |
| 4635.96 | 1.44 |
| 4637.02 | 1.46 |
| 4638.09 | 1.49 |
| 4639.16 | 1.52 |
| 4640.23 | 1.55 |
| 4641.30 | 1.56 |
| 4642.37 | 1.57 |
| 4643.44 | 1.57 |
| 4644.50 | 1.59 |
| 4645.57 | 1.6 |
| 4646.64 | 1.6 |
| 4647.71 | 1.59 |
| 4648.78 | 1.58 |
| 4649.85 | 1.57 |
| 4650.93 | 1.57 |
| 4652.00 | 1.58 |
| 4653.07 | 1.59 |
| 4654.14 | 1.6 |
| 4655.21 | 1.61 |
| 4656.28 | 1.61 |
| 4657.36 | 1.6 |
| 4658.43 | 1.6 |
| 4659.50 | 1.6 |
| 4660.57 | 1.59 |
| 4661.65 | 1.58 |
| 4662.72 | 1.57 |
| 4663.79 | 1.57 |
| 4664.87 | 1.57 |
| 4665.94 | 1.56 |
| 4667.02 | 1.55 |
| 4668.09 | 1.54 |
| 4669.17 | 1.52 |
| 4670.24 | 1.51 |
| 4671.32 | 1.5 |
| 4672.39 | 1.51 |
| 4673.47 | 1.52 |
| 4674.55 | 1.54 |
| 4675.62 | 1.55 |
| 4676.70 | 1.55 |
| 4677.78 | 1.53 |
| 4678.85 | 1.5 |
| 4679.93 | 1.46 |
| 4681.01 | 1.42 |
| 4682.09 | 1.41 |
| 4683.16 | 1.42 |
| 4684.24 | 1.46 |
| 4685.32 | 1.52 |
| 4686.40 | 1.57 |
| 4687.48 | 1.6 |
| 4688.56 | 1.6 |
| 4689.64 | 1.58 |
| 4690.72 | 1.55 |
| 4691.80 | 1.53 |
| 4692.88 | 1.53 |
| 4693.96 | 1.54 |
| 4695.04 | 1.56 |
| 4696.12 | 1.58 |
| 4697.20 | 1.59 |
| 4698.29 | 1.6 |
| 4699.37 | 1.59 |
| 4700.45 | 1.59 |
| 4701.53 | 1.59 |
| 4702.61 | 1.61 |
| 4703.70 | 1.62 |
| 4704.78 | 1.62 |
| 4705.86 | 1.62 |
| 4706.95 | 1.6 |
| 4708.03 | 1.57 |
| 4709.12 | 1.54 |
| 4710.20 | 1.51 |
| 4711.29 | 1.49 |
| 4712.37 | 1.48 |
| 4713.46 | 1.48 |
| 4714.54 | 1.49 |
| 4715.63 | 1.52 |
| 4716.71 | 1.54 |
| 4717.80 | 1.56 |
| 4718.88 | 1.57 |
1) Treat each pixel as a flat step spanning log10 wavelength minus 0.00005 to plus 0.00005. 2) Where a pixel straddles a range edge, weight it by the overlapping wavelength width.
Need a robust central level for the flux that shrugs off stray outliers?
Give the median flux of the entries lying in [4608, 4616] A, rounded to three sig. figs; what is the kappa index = 1.64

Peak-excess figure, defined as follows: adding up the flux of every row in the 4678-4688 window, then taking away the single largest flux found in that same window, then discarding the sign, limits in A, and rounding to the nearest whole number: 12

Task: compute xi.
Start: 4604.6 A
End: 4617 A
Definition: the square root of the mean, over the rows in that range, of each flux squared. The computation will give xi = 1.62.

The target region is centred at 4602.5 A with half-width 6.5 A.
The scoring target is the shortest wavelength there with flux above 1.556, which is 4596.63 A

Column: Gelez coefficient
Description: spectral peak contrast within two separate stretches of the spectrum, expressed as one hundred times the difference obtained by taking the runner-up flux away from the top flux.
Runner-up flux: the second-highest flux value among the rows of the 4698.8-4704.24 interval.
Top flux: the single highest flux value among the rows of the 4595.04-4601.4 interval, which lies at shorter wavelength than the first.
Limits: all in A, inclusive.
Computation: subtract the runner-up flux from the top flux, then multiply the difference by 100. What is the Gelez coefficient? -4.0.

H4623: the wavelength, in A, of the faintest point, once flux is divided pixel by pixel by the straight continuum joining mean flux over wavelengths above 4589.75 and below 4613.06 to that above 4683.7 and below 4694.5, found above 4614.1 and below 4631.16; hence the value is 4618.91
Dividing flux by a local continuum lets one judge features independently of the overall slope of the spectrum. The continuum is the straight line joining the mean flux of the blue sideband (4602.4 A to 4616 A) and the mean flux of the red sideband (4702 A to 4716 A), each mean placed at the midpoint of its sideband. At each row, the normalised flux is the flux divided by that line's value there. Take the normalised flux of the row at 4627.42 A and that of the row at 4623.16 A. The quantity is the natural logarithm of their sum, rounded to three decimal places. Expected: 0.660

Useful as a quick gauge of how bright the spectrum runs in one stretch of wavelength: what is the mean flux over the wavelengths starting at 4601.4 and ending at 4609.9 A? 1.59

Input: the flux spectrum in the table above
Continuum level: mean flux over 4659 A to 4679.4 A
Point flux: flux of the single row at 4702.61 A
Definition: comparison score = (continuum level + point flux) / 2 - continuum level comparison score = 0.032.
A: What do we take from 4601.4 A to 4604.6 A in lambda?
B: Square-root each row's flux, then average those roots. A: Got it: 1.240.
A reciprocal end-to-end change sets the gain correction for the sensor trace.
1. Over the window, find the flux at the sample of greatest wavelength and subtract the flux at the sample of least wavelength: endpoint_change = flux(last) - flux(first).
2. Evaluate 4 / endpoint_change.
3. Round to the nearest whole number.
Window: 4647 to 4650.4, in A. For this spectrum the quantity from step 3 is -200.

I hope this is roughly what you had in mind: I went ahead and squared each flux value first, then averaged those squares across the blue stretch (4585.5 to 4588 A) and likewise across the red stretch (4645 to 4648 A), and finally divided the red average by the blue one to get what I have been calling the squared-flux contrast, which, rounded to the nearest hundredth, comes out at 1.05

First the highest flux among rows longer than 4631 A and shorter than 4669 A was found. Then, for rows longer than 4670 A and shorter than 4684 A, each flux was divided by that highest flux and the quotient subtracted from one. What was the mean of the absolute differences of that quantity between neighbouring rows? 0.011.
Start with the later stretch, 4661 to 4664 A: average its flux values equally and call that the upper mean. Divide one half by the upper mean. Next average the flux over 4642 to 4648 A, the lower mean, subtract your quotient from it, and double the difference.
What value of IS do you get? 2.54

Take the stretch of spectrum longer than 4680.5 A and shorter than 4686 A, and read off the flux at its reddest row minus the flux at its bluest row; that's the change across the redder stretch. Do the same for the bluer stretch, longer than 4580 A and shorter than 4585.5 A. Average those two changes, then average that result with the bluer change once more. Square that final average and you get 0.0011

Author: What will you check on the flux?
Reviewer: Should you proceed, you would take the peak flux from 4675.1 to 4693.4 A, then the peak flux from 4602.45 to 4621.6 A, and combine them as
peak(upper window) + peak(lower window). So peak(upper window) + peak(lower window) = 3.26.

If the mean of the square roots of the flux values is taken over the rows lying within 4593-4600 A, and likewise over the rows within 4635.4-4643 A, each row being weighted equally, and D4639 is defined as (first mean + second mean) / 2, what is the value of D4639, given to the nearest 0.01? 1.24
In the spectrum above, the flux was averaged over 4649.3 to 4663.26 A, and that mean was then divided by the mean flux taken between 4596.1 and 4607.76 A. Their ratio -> 1.02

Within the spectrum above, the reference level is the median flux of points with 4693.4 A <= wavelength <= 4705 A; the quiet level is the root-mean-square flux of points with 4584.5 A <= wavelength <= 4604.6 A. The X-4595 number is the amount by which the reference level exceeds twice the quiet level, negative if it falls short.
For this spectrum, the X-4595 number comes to -1.51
